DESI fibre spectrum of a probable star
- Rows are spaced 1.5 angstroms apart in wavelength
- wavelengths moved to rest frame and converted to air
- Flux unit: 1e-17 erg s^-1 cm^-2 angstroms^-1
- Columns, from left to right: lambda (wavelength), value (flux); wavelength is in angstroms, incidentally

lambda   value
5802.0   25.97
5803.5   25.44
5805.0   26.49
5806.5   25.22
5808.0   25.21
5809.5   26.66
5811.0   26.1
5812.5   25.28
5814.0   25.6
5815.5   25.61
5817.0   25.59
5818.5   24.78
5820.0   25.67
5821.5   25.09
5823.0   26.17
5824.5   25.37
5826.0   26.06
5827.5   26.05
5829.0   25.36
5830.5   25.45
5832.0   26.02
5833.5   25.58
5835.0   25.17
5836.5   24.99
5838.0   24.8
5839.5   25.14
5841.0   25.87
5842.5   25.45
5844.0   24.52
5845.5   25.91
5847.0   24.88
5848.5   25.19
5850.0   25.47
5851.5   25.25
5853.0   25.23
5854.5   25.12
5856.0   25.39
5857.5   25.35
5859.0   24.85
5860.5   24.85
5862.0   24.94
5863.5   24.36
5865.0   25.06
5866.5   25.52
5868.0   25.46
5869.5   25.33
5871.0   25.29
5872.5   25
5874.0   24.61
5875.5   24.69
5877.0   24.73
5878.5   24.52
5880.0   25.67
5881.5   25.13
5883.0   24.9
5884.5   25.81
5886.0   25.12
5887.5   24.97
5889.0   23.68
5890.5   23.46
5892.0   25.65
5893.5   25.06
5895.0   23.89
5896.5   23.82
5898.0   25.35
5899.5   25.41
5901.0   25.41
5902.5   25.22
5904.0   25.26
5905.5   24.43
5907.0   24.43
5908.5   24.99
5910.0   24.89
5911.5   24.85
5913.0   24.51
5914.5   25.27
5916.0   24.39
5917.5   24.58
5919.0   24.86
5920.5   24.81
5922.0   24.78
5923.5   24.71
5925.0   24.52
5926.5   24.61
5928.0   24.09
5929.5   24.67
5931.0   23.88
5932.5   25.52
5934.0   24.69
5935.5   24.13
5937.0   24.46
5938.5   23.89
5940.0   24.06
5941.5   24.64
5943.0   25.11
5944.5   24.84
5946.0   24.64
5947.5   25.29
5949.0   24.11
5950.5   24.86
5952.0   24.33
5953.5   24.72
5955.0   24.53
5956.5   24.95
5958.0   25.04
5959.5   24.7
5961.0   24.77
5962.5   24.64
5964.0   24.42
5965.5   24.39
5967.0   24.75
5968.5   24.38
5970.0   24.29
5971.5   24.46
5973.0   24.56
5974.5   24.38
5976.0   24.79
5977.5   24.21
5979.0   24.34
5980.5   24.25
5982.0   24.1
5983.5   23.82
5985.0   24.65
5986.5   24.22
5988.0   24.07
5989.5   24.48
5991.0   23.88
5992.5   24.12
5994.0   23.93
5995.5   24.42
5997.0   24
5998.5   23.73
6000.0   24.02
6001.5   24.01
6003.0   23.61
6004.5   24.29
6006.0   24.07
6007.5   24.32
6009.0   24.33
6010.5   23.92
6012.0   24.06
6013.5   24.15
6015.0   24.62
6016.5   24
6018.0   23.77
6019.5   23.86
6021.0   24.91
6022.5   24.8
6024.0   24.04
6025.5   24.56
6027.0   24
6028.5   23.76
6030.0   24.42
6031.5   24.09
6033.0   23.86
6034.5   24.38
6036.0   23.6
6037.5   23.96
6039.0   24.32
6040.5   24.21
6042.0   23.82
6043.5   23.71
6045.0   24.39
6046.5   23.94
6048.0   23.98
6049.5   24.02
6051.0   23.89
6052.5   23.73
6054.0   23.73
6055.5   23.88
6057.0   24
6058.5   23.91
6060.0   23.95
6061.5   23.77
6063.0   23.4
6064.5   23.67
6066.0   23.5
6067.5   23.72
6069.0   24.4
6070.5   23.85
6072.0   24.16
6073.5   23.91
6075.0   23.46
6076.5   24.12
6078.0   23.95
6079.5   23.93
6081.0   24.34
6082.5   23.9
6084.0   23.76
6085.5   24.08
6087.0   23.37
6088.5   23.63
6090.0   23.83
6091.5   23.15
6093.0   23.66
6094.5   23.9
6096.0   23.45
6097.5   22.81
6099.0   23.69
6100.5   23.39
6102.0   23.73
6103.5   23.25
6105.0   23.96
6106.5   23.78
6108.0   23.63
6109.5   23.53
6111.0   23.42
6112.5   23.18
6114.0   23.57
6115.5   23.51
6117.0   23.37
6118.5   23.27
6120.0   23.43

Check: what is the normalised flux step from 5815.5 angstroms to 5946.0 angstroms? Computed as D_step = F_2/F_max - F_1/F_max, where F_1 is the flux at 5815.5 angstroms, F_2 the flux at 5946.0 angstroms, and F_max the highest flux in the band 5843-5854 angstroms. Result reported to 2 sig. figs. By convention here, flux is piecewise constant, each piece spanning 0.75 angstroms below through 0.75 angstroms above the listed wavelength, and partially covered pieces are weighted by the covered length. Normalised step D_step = -0.037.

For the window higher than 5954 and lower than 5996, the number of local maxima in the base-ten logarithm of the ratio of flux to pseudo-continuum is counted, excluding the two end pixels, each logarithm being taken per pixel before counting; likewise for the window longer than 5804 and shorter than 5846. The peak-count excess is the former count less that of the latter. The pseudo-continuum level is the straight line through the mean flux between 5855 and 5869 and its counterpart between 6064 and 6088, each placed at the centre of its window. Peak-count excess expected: 2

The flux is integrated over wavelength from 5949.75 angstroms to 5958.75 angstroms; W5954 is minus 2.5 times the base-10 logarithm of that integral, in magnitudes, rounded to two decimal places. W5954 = -5.87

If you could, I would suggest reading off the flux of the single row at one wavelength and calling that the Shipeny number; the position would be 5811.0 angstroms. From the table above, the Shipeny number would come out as 26.1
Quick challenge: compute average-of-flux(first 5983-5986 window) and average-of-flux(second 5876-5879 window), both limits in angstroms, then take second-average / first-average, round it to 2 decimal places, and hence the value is 1.02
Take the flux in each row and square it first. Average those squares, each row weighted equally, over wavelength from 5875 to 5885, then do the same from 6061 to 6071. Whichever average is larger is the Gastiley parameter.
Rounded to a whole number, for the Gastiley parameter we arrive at 628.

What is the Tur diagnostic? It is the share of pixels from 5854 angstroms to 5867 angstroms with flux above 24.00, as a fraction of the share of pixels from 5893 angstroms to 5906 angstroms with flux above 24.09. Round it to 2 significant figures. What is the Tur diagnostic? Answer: 1.3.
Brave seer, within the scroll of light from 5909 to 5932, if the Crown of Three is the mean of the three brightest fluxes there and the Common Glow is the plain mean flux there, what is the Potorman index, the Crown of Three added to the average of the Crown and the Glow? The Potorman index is 49.8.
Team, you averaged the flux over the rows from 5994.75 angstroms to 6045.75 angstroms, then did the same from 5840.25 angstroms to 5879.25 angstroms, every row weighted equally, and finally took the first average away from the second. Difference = 1.0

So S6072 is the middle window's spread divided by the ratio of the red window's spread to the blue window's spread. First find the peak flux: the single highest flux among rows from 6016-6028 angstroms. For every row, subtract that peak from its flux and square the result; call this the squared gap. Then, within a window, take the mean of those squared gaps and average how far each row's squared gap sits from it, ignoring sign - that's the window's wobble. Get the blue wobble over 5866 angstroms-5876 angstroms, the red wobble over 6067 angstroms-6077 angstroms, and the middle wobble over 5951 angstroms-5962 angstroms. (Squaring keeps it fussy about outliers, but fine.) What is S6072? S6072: 0.020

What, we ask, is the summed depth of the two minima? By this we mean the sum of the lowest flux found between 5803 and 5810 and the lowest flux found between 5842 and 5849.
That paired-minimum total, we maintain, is 49.7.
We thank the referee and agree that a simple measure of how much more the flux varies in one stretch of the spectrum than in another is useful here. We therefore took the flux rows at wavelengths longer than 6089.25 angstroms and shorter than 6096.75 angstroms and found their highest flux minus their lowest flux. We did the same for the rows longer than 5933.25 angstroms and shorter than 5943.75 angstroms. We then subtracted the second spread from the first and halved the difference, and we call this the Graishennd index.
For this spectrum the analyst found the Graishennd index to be -0.2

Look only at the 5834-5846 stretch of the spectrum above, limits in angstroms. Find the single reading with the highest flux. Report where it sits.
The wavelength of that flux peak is 5845.5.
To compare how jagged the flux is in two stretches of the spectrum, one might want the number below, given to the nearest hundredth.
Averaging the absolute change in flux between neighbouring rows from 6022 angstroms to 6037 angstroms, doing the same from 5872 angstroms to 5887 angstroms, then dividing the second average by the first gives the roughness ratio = 0.92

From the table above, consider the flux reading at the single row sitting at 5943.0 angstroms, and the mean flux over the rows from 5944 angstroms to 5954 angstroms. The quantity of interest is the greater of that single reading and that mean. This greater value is 25.1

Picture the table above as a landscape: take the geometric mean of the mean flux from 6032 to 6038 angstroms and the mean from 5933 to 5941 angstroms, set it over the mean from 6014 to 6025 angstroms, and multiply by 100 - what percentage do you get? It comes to 99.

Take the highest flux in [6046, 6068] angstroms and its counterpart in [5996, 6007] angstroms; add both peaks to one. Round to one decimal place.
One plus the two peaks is 49.3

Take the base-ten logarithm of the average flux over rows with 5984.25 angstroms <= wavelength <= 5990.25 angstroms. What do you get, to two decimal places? 1.39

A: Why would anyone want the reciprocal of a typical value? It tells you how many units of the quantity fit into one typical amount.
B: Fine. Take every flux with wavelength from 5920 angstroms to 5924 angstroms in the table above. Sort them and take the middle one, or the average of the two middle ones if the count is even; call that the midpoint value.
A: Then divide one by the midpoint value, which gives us 0.0404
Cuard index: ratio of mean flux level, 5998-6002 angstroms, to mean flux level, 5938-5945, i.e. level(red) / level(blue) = 0.976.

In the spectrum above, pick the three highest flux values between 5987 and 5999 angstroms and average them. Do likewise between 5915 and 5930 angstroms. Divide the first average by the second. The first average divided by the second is 0.981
